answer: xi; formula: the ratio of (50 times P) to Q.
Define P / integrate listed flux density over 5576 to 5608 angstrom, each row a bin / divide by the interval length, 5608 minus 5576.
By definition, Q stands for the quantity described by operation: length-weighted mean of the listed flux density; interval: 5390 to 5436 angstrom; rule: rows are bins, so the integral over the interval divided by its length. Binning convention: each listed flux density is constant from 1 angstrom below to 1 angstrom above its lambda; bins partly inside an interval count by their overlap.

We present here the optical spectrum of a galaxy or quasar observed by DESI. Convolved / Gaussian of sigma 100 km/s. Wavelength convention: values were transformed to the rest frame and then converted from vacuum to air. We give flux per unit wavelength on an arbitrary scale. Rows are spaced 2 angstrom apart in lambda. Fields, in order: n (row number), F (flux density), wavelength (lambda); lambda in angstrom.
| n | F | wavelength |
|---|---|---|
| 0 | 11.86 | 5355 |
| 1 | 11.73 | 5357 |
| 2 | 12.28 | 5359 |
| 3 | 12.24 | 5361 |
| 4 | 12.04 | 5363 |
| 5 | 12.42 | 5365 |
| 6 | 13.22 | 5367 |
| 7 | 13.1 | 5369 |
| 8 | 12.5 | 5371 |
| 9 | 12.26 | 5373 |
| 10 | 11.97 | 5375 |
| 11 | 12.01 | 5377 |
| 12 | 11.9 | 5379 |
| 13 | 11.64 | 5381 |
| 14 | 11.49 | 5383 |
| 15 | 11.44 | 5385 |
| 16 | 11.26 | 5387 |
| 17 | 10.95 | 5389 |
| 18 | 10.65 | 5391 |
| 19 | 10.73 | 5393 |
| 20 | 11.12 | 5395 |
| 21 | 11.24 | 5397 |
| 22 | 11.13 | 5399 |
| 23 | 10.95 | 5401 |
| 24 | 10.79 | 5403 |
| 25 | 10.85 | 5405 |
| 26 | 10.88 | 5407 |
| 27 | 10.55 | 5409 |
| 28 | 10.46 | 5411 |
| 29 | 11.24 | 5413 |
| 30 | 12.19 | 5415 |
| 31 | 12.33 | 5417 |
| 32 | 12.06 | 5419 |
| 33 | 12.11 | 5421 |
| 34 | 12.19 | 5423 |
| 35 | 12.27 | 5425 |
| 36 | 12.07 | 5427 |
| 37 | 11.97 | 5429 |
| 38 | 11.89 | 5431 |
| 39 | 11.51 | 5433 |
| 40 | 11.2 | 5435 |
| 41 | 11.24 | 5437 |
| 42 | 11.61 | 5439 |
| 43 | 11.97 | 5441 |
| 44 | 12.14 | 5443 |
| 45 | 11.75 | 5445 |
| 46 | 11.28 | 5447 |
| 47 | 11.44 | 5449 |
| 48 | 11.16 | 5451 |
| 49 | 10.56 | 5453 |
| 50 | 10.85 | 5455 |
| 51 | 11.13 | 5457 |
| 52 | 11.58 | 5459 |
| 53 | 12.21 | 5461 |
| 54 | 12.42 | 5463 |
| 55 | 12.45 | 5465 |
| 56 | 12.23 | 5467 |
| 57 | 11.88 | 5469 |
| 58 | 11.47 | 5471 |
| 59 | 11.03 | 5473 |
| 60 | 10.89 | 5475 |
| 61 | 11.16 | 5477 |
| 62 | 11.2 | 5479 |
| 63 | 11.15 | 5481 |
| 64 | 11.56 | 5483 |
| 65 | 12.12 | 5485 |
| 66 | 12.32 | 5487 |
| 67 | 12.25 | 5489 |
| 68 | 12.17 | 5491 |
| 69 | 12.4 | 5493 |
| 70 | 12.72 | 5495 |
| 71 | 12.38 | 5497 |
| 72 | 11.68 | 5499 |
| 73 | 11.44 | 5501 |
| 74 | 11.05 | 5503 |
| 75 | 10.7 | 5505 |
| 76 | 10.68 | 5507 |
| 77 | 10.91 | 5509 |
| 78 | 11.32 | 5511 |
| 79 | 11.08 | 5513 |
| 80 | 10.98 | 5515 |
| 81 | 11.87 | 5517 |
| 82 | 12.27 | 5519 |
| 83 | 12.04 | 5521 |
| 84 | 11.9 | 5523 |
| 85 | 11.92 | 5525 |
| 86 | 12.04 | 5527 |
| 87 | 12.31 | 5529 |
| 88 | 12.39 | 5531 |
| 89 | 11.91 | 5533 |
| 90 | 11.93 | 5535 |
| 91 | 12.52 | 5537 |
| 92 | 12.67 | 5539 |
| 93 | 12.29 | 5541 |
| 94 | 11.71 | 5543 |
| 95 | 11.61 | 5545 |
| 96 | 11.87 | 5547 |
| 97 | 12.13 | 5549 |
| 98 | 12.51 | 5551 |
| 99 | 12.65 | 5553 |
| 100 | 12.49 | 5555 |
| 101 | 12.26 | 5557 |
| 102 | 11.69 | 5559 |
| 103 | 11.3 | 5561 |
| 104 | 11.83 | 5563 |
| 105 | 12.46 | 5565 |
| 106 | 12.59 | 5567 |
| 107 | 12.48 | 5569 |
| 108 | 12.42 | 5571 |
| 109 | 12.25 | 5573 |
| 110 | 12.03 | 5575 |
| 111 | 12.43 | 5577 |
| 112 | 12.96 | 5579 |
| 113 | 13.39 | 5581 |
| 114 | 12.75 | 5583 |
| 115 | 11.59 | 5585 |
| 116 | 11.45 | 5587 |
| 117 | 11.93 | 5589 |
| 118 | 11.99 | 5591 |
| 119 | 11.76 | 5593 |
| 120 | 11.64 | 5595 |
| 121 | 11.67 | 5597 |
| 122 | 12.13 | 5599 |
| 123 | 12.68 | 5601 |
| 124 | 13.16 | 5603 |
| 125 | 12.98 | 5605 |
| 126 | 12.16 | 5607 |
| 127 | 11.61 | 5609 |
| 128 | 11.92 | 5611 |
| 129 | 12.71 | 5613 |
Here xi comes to 54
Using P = 12.29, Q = 11.4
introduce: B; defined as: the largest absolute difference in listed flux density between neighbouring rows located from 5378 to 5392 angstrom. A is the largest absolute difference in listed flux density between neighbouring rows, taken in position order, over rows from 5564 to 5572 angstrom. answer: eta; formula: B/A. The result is 2.4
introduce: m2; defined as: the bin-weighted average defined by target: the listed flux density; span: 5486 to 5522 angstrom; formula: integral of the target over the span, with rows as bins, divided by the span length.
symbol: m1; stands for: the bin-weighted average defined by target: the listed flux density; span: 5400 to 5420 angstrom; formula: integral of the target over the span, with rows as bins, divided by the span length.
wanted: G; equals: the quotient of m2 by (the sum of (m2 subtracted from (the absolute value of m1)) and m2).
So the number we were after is 1.04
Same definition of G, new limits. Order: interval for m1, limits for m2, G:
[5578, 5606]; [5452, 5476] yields 0.94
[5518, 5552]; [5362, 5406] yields 0.96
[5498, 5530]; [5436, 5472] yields 1.01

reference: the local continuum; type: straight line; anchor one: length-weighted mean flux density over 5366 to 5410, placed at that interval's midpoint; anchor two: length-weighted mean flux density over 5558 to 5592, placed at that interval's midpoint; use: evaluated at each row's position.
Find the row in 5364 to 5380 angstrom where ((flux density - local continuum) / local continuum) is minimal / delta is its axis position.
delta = 5379 angstrom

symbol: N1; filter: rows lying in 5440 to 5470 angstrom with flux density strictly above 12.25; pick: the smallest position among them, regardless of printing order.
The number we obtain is 5463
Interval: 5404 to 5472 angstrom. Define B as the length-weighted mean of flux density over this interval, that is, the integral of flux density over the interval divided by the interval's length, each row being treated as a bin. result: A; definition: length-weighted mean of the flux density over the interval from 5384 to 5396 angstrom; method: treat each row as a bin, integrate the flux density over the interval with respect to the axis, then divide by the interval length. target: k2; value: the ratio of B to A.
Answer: 1.05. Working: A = 11.0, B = 11.6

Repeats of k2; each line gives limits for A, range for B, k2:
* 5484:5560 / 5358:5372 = 1.05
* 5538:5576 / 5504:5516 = 0.90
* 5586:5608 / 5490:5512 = 0.95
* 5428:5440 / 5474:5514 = 1.00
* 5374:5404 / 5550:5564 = 1.07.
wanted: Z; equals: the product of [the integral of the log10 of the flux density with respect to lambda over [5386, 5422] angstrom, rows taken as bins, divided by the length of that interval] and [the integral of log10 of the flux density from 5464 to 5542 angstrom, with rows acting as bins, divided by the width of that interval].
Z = 1.12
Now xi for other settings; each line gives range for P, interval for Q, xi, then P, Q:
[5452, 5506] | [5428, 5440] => 50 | 11.67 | 11.6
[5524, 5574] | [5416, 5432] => 50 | 12.17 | 12.1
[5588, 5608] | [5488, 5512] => 52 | 12.21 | 11.6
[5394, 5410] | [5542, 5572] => 45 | 10.94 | 12.1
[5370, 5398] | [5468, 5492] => 50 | 11.51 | 11.6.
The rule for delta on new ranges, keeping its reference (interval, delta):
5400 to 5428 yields 5411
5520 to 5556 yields 5545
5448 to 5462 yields 5453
